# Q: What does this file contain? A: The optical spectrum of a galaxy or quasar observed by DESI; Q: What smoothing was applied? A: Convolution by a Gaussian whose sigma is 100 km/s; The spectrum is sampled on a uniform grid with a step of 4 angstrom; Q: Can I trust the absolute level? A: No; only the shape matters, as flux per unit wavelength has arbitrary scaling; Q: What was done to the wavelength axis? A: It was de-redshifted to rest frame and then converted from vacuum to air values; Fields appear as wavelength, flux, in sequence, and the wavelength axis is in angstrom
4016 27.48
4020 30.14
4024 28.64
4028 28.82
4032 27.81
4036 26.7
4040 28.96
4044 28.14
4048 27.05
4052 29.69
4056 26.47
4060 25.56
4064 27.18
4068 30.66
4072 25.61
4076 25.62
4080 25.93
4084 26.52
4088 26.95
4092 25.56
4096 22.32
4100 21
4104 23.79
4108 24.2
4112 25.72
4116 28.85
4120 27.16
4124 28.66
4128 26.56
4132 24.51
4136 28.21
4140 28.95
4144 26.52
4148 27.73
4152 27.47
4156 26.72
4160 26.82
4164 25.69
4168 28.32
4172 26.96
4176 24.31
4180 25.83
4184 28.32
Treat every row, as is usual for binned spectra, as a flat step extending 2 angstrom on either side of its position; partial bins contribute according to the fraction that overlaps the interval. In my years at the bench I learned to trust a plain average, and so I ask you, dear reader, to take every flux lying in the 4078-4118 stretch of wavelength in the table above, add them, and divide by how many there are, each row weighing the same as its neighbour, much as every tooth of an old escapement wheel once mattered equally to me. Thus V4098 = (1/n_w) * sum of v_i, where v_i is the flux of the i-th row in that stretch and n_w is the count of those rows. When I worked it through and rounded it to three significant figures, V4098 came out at 25.1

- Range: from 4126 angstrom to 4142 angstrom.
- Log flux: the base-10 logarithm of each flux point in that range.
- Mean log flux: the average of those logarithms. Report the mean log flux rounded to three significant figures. 1.43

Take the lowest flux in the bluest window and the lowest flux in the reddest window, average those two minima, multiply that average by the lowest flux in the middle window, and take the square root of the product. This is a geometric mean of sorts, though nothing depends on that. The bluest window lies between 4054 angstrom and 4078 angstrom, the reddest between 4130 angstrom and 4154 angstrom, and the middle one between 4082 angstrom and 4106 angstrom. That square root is 22.9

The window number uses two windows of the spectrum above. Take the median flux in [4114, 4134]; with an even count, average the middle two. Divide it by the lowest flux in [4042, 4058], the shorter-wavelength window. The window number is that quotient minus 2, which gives -0.97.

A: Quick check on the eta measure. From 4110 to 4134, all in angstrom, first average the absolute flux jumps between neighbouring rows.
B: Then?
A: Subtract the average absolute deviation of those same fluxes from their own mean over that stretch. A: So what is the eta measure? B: 0.78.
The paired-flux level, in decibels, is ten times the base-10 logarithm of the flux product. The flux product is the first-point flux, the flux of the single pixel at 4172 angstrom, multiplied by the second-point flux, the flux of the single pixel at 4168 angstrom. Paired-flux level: 28.8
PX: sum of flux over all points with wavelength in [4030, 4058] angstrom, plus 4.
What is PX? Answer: 199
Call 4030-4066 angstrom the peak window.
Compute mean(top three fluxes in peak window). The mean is 28.9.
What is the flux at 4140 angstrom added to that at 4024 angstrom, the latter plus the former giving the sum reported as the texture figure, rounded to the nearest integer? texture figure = 58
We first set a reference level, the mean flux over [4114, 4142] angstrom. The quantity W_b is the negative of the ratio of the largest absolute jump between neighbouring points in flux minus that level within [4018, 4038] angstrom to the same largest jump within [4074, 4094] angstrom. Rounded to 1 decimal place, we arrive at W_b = -1.1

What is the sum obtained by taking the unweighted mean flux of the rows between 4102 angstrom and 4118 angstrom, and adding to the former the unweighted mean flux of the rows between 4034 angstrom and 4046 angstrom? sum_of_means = 53.6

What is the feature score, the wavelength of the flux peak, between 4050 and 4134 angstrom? 4068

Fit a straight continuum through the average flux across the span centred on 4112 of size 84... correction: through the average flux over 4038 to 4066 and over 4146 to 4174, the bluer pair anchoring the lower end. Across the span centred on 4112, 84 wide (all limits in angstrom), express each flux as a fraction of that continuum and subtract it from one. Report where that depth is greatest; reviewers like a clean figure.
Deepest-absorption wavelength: 4100 angstrom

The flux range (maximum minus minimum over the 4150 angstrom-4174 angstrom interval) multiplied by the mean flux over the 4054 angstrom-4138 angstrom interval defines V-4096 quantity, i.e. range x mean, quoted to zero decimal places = 69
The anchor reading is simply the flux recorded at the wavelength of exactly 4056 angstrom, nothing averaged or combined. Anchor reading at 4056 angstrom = 26.47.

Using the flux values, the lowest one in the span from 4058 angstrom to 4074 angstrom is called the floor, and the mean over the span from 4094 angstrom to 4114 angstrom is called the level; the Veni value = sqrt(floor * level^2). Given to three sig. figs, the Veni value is 118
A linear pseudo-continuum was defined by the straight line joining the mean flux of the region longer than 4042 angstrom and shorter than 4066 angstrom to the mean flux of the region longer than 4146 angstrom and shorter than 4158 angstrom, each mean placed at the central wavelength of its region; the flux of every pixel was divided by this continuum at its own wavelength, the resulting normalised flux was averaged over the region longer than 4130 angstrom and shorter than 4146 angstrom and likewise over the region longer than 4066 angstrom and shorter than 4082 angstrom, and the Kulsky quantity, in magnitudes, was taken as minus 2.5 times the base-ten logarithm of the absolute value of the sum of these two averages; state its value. -0.740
